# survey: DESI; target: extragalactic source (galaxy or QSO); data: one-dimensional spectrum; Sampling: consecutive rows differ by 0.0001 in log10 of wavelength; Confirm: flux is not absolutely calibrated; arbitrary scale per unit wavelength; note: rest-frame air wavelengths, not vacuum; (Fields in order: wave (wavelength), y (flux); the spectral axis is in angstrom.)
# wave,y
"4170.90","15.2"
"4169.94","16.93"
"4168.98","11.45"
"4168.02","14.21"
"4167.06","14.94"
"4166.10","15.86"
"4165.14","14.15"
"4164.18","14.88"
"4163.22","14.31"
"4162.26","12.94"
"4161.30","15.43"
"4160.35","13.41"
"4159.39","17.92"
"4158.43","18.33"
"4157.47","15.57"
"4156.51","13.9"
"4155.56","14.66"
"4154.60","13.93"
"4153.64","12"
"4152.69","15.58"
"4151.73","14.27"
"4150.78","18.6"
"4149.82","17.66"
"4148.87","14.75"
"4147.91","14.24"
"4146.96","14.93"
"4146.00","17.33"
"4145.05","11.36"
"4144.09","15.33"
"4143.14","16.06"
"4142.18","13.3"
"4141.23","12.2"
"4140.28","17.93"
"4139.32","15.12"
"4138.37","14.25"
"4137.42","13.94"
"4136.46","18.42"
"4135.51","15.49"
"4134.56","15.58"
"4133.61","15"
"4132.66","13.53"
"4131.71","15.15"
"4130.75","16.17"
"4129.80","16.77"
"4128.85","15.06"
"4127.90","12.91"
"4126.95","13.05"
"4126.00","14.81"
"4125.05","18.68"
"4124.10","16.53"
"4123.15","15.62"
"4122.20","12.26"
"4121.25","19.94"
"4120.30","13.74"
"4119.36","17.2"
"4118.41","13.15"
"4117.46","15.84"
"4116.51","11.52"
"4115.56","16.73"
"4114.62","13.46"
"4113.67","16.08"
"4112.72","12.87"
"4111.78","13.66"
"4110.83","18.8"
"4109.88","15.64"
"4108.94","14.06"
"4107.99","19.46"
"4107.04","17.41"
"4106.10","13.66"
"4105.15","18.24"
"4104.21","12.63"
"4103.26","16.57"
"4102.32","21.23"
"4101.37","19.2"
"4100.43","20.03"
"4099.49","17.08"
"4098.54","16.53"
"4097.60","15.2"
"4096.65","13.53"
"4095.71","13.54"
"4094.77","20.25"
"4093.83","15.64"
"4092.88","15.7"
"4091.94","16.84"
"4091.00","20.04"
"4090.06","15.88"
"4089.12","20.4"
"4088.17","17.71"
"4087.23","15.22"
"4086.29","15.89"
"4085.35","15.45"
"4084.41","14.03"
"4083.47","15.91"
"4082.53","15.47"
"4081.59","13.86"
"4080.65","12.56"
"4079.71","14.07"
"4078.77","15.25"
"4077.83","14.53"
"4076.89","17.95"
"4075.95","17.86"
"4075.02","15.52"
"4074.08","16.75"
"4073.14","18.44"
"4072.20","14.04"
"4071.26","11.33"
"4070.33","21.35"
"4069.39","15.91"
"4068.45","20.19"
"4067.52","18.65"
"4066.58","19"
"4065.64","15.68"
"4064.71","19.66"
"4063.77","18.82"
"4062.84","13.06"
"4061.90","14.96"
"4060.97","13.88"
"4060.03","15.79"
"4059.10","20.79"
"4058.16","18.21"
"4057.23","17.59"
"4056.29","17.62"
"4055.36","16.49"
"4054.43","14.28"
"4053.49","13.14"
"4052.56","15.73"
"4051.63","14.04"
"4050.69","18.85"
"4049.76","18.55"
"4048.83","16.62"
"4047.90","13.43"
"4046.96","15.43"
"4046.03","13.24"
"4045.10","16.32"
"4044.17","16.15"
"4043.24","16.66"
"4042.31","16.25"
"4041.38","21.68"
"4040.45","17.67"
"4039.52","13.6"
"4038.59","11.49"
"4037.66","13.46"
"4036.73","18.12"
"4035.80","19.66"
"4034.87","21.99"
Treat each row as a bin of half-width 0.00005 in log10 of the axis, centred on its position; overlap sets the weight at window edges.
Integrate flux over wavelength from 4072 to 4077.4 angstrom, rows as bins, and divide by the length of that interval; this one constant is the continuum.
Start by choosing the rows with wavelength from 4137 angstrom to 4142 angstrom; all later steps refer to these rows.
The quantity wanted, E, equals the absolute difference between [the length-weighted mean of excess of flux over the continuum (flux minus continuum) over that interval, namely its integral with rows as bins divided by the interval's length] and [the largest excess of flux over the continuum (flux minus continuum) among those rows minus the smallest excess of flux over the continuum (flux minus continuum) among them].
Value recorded 8.0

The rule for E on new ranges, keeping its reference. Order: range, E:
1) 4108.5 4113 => 7.7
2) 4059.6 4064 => 7.5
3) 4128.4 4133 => 4.7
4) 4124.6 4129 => 7.8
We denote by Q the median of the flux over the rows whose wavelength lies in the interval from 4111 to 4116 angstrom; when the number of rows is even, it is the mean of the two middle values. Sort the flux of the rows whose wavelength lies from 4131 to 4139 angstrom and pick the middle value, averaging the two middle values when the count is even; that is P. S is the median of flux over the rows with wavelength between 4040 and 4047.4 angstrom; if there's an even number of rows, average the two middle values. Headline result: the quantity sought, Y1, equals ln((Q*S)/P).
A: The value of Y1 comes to 2.69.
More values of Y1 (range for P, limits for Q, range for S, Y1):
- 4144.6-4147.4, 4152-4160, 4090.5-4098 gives 2.76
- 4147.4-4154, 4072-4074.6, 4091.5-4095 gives 2.92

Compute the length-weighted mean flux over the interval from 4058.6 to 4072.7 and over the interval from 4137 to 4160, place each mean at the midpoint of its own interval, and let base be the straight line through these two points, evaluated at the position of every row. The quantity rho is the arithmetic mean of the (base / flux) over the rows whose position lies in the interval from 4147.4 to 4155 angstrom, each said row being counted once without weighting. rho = 1.01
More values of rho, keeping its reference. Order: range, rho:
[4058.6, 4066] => 1.05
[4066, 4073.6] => 1.01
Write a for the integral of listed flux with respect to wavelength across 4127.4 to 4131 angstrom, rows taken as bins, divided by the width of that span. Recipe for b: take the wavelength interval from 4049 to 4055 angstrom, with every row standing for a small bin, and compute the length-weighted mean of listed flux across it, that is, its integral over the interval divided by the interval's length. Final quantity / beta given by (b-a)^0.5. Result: 0.8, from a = 15.2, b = 15.8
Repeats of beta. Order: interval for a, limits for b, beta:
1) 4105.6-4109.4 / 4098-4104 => 1.4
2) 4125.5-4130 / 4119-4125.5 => 1.4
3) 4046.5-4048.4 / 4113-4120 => 0.6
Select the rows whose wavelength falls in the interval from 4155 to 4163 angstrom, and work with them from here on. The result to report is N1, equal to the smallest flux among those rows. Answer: 12.94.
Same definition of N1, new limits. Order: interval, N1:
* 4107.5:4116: 12.87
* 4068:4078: 11.33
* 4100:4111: 12.63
